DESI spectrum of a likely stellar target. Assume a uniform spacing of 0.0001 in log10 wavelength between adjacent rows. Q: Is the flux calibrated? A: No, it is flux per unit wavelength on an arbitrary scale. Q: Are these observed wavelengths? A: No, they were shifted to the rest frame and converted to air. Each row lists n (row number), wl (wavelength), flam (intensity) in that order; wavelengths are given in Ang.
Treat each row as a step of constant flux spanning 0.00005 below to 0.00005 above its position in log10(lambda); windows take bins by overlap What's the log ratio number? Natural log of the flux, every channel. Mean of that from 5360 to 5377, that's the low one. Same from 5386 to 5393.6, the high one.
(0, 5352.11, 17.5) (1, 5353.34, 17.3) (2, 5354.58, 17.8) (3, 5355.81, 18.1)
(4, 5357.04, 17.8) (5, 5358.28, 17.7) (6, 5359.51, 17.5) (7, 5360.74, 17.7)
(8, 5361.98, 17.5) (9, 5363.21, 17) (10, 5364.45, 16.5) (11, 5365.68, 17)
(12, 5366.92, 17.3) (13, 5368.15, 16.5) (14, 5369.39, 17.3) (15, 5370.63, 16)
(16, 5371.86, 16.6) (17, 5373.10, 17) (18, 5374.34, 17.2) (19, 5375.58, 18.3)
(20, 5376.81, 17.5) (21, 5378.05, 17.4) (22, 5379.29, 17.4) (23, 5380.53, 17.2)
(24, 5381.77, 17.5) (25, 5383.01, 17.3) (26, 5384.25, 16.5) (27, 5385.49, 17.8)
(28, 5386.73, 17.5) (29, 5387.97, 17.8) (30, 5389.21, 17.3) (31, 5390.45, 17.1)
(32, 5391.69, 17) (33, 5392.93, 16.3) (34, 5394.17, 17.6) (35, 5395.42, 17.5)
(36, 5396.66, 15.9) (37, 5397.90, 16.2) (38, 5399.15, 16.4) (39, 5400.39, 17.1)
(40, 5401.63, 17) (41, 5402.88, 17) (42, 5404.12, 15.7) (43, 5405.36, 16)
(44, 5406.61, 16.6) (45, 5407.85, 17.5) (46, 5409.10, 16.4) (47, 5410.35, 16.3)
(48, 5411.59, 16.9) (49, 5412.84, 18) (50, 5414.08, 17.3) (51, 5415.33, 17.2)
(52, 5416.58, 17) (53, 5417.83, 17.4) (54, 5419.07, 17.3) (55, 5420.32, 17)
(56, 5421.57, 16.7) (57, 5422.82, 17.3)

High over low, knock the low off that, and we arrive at -1.84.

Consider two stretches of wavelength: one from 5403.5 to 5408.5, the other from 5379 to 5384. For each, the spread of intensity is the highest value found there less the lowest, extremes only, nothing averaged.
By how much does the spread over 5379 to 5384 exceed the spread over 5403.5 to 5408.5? -1.5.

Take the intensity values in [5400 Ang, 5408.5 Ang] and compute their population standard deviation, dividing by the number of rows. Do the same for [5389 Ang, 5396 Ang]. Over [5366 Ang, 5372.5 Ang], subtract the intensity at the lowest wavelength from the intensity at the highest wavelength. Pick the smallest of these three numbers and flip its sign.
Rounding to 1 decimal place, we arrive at 0.7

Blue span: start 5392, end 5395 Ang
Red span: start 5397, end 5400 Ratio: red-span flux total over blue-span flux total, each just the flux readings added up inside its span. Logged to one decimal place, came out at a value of 1.0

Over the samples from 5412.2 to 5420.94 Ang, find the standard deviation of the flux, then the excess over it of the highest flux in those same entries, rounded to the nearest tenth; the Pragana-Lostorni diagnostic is 17.7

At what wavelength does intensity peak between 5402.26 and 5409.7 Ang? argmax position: 5407.85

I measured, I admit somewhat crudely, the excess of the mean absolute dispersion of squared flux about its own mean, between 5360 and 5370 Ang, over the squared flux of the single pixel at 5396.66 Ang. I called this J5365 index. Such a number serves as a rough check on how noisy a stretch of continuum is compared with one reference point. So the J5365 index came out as -241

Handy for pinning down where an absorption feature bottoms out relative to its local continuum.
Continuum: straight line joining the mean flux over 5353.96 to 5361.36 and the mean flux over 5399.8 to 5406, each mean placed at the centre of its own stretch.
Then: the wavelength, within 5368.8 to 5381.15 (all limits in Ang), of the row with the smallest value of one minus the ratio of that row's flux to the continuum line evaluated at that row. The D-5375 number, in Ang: 5375.58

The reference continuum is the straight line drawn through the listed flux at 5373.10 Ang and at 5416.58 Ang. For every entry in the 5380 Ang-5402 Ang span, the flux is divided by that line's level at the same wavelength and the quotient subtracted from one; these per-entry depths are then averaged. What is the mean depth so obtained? -0.003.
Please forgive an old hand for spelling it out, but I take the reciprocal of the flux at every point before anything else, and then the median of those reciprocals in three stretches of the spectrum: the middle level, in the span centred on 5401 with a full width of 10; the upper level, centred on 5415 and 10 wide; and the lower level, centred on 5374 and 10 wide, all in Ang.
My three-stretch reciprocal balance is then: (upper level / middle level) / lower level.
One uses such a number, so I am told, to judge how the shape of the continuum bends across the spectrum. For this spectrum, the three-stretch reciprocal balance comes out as 16.3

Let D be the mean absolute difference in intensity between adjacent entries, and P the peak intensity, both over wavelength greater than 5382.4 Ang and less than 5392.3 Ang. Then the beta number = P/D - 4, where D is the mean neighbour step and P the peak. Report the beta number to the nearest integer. 32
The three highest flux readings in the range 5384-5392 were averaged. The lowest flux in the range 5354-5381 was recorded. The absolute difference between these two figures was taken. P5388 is 1.7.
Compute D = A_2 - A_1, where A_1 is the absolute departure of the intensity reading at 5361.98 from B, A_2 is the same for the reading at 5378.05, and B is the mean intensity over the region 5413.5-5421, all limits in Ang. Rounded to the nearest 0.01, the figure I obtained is -0.10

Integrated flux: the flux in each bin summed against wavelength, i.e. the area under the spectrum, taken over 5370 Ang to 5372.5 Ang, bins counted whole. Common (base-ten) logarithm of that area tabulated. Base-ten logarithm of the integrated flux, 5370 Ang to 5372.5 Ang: 1.61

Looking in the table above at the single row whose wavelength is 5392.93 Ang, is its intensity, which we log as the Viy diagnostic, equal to 16.3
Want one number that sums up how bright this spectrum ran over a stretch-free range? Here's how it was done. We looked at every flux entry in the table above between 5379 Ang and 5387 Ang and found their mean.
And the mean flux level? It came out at 17.3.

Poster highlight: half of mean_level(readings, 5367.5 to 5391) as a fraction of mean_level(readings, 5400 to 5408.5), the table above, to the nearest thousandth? 0.516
